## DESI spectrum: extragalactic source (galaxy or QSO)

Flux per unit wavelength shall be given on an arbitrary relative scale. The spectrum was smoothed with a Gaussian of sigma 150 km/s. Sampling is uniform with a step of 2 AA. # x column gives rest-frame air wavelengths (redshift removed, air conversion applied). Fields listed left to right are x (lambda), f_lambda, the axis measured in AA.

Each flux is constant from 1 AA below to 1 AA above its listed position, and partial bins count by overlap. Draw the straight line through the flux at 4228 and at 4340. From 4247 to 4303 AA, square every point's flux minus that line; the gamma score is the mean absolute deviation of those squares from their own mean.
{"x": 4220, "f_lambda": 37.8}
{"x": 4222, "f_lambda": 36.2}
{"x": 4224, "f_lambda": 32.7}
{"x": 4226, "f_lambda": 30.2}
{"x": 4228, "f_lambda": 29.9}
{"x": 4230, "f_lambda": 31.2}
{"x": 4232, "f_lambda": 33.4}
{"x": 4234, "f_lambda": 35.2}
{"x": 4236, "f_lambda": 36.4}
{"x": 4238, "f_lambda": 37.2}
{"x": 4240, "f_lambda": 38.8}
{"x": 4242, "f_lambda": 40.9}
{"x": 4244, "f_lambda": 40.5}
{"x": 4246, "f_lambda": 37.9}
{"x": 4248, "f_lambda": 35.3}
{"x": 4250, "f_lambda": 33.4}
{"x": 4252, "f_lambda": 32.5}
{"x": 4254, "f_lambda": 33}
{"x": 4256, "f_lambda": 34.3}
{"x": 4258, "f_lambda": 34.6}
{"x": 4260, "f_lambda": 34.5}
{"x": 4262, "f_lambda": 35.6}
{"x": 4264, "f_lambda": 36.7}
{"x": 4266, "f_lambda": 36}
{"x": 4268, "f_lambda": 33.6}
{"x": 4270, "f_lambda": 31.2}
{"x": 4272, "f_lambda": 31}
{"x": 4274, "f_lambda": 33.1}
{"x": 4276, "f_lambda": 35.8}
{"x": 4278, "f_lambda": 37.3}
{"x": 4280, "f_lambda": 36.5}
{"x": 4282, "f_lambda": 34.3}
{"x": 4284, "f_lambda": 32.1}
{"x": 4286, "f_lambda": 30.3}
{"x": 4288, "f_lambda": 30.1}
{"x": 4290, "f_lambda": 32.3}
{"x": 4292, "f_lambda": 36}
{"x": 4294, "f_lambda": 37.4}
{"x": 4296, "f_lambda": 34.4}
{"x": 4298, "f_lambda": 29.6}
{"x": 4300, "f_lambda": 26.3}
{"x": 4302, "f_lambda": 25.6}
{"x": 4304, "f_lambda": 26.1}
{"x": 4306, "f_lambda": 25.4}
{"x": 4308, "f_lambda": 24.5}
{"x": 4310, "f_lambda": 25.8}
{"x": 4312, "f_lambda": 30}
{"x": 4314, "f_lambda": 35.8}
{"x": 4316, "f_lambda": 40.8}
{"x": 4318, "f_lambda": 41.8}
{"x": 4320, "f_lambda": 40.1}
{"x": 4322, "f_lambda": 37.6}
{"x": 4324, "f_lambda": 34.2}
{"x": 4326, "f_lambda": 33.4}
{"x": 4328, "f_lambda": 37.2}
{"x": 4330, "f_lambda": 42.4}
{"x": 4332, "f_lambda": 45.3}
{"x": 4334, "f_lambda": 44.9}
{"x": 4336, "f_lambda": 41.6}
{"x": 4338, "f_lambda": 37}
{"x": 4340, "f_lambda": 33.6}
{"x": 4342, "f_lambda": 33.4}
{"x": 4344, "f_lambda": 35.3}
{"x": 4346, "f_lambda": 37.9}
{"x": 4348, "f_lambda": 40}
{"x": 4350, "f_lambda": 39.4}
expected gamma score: 10.5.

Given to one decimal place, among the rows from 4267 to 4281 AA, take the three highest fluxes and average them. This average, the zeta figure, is 36.5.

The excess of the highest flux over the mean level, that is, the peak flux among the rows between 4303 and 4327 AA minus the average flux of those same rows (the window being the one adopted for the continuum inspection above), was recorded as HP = 9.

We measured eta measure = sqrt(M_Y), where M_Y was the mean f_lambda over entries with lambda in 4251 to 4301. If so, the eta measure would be 5.79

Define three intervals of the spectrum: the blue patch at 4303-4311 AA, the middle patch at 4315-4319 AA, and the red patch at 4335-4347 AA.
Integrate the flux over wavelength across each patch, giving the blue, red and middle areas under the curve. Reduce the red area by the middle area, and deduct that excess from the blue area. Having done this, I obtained -69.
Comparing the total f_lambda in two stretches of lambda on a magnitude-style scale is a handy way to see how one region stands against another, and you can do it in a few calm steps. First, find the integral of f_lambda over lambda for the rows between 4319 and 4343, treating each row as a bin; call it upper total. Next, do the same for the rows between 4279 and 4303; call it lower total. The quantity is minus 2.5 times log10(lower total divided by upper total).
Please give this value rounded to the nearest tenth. 0.2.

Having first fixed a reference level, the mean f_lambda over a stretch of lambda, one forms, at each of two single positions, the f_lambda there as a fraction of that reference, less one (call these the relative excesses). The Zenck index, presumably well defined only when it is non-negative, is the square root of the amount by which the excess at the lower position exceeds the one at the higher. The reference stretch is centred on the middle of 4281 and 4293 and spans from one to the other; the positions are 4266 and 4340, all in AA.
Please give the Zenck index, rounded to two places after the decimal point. 0.27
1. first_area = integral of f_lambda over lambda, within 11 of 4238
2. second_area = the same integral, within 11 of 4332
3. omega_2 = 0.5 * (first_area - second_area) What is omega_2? -24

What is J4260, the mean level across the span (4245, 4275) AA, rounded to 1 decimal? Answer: 34.2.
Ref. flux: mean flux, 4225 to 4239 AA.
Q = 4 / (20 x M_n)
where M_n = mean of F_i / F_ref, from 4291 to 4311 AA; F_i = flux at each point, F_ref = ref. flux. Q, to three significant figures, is 0.229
